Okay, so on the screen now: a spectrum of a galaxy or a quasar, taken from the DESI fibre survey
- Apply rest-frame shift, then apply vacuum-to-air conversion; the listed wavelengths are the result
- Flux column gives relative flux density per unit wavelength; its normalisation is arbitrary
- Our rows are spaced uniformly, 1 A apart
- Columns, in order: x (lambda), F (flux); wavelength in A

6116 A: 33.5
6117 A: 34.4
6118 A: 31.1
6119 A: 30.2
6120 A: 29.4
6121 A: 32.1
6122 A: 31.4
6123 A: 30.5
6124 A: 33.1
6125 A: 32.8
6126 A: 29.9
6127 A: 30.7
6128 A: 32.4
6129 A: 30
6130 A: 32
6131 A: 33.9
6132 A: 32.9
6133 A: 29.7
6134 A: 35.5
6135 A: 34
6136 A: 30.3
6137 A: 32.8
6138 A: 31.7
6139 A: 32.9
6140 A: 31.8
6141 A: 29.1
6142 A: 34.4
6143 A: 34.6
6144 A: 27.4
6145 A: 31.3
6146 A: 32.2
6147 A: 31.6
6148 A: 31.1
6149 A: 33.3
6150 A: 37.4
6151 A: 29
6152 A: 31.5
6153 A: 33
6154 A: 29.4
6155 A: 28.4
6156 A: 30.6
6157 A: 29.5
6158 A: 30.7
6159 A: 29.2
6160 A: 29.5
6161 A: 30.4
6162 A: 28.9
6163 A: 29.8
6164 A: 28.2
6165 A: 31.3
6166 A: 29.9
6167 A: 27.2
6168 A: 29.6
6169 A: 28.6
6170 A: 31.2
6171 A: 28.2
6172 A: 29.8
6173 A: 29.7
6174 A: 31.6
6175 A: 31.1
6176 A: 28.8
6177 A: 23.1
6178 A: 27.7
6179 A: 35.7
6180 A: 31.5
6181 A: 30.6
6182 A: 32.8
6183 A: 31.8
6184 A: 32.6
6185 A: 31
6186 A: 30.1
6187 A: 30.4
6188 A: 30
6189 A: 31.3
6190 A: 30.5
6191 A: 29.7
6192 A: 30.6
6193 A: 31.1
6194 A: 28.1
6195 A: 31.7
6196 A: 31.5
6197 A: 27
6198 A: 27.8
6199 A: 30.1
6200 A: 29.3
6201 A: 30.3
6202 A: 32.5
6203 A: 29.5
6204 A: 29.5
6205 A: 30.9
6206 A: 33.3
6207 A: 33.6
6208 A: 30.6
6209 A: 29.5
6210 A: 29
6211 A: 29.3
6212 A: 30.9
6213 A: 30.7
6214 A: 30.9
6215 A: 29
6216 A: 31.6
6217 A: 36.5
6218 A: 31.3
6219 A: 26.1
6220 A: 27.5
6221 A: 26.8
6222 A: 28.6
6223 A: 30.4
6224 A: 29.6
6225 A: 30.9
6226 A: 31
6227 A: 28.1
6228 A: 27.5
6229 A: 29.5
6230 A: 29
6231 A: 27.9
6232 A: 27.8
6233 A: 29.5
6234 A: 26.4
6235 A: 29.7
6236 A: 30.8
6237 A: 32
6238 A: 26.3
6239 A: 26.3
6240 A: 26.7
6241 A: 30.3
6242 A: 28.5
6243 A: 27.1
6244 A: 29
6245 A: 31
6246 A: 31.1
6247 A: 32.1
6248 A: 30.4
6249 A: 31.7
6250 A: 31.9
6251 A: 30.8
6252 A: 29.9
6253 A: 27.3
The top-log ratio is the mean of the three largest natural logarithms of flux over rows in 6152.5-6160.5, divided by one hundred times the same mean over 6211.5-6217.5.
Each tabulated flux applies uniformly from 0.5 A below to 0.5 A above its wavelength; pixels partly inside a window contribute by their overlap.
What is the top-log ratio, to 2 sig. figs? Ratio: 0.0099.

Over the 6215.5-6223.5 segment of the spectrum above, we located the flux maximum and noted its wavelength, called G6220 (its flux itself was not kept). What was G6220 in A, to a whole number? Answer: 6217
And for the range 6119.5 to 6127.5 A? 6124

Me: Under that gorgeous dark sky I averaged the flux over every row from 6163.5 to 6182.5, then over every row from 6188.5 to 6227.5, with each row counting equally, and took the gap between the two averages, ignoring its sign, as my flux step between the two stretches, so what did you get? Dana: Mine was 0.3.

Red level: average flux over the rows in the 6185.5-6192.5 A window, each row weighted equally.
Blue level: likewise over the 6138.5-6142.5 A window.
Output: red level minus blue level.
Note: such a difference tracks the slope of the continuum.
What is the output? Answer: -1.7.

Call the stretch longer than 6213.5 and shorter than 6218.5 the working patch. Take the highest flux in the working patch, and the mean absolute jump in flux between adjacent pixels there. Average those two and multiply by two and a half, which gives 50.2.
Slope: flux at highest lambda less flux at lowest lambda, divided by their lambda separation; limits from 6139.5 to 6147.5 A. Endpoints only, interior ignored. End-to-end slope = 0.0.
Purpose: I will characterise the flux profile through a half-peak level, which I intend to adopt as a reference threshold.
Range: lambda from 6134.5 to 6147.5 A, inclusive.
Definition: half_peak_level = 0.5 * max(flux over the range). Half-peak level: 17.3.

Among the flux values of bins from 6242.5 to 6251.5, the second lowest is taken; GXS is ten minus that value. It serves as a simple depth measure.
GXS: -19.0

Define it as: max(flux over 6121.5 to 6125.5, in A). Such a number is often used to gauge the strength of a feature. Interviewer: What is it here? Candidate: 33.1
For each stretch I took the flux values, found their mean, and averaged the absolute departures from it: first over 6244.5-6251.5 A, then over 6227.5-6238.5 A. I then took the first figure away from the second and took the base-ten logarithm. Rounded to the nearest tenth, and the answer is 0.0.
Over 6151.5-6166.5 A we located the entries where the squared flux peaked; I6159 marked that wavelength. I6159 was 6153 A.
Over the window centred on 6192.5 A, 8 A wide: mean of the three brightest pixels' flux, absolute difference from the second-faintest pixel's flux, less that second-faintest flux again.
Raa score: -28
